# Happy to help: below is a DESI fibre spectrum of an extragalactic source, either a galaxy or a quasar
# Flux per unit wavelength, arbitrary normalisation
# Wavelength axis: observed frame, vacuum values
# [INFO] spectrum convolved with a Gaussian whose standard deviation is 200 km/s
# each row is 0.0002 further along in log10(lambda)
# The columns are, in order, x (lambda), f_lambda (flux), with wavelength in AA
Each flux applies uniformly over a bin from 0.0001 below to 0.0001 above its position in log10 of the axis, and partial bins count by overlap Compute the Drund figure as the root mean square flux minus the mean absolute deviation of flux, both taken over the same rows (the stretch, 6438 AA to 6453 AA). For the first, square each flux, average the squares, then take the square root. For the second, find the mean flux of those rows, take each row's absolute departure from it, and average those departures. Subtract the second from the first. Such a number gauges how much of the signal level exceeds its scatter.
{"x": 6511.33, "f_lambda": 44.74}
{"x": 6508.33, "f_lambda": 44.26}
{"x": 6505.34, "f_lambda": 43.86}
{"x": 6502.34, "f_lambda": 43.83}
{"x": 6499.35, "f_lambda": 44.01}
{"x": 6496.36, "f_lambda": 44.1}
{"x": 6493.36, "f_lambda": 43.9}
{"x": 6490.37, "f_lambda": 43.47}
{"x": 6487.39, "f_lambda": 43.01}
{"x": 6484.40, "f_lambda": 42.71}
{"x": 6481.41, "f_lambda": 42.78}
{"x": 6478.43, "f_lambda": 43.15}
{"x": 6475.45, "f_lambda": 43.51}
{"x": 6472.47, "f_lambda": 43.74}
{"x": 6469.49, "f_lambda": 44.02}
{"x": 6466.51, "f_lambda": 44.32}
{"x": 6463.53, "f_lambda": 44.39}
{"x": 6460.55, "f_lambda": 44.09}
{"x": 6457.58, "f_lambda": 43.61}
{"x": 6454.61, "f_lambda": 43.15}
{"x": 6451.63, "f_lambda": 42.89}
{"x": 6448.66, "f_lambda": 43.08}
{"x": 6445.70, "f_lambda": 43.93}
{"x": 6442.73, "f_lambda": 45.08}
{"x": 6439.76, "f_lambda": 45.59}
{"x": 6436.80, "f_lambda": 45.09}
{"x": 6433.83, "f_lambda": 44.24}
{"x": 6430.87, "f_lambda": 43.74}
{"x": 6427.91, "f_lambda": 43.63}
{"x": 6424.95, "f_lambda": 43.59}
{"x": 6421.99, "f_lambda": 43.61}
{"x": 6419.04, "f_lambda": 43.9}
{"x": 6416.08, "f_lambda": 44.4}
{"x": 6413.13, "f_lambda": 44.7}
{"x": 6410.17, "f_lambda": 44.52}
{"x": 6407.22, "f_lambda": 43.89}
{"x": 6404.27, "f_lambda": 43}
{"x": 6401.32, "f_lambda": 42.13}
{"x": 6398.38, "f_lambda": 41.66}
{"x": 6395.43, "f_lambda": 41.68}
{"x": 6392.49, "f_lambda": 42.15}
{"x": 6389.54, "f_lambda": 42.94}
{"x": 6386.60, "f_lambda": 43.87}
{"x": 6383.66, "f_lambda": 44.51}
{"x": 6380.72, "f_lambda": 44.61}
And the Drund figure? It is 43.2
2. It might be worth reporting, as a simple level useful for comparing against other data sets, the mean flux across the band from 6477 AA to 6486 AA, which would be 42.9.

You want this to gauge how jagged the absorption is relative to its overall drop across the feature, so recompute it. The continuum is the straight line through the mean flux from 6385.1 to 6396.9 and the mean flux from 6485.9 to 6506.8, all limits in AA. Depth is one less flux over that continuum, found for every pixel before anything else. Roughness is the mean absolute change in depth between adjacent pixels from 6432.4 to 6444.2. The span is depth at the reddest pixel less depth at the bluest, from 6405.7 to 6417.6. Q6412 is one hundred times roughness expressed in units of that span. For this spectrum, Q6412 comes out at -145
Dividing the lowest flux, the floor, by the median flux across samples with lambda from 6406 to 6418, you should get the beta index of 0.987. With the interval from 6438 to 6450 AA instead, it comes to 0.968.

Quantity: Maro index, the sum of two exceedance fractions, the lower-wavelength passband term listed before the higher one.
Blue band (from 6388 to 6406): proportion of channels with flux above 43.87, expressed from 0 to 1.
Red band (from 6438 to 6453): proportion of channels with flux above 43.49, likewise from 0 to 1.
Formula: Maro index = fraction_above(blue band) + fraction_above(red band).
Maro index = 0.60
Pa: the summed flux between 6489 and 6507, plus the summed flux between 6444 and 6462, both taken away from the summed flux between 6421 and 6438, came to -260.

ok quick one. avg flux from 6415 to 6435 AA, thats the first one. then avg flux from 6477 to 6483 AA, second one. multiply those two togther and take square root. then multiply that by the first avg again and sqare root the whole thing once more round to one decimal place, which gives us 43.6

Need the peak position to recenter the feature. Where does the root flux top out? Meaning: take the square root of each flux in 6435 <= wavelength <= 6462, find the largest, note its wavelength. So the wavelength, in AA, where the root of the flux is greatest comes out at 6439.76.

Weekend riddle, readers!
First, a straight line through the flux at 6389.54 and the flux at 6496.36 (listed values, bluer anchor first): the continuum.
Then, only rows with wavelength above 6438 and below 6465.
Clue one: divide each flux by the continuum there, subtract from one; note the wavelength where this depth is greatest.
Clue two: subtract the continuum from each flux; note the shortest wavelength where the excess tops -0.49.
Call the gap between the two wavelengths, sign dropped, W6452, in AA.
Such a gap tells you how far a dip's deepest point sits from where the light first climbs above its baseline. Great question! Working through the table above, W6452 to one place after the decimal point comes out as 11.9 AA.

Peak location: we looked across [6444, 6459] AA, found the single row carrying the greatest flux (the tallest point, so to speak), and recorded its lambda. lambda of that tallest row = 6445.70 AA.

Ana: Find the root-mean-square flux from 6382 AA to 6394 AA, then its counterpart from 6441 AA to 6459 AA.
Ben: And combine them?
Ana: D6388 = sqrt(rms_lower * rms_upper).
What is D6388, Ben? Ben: 43.5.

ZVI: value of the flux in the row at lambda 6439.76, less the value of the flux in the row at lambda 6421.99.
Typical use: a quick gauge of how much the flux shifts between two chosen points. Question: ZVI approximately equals 2.0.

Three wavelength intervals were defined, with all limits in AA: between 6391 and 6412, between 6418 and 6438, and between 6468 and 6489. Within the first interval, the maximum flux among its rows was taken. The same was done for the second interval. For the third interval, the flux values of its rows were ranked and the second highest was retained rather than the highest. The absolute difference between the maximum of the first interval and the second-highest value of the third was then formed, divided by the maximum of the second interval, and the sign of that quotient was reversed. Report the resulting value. -0.0173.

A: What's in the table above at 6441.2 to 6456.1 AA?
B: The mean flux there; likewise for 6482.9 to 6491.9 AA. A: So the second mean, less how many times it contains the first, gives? 42.08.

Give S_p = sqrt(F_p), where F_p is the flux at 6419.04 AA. 6.63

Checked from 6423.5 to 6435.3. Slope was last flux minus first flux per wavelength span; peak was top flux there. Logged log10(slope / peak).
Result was -2.78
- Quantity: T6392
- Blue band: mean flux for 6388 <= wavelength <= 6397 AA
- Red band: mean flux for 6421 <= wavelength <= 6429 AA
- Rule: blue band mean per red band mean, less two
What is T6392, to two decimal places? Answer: -1.03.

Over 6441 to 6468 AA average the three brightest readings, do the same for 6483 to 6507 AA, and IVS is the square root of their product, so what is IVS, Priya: 44.30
